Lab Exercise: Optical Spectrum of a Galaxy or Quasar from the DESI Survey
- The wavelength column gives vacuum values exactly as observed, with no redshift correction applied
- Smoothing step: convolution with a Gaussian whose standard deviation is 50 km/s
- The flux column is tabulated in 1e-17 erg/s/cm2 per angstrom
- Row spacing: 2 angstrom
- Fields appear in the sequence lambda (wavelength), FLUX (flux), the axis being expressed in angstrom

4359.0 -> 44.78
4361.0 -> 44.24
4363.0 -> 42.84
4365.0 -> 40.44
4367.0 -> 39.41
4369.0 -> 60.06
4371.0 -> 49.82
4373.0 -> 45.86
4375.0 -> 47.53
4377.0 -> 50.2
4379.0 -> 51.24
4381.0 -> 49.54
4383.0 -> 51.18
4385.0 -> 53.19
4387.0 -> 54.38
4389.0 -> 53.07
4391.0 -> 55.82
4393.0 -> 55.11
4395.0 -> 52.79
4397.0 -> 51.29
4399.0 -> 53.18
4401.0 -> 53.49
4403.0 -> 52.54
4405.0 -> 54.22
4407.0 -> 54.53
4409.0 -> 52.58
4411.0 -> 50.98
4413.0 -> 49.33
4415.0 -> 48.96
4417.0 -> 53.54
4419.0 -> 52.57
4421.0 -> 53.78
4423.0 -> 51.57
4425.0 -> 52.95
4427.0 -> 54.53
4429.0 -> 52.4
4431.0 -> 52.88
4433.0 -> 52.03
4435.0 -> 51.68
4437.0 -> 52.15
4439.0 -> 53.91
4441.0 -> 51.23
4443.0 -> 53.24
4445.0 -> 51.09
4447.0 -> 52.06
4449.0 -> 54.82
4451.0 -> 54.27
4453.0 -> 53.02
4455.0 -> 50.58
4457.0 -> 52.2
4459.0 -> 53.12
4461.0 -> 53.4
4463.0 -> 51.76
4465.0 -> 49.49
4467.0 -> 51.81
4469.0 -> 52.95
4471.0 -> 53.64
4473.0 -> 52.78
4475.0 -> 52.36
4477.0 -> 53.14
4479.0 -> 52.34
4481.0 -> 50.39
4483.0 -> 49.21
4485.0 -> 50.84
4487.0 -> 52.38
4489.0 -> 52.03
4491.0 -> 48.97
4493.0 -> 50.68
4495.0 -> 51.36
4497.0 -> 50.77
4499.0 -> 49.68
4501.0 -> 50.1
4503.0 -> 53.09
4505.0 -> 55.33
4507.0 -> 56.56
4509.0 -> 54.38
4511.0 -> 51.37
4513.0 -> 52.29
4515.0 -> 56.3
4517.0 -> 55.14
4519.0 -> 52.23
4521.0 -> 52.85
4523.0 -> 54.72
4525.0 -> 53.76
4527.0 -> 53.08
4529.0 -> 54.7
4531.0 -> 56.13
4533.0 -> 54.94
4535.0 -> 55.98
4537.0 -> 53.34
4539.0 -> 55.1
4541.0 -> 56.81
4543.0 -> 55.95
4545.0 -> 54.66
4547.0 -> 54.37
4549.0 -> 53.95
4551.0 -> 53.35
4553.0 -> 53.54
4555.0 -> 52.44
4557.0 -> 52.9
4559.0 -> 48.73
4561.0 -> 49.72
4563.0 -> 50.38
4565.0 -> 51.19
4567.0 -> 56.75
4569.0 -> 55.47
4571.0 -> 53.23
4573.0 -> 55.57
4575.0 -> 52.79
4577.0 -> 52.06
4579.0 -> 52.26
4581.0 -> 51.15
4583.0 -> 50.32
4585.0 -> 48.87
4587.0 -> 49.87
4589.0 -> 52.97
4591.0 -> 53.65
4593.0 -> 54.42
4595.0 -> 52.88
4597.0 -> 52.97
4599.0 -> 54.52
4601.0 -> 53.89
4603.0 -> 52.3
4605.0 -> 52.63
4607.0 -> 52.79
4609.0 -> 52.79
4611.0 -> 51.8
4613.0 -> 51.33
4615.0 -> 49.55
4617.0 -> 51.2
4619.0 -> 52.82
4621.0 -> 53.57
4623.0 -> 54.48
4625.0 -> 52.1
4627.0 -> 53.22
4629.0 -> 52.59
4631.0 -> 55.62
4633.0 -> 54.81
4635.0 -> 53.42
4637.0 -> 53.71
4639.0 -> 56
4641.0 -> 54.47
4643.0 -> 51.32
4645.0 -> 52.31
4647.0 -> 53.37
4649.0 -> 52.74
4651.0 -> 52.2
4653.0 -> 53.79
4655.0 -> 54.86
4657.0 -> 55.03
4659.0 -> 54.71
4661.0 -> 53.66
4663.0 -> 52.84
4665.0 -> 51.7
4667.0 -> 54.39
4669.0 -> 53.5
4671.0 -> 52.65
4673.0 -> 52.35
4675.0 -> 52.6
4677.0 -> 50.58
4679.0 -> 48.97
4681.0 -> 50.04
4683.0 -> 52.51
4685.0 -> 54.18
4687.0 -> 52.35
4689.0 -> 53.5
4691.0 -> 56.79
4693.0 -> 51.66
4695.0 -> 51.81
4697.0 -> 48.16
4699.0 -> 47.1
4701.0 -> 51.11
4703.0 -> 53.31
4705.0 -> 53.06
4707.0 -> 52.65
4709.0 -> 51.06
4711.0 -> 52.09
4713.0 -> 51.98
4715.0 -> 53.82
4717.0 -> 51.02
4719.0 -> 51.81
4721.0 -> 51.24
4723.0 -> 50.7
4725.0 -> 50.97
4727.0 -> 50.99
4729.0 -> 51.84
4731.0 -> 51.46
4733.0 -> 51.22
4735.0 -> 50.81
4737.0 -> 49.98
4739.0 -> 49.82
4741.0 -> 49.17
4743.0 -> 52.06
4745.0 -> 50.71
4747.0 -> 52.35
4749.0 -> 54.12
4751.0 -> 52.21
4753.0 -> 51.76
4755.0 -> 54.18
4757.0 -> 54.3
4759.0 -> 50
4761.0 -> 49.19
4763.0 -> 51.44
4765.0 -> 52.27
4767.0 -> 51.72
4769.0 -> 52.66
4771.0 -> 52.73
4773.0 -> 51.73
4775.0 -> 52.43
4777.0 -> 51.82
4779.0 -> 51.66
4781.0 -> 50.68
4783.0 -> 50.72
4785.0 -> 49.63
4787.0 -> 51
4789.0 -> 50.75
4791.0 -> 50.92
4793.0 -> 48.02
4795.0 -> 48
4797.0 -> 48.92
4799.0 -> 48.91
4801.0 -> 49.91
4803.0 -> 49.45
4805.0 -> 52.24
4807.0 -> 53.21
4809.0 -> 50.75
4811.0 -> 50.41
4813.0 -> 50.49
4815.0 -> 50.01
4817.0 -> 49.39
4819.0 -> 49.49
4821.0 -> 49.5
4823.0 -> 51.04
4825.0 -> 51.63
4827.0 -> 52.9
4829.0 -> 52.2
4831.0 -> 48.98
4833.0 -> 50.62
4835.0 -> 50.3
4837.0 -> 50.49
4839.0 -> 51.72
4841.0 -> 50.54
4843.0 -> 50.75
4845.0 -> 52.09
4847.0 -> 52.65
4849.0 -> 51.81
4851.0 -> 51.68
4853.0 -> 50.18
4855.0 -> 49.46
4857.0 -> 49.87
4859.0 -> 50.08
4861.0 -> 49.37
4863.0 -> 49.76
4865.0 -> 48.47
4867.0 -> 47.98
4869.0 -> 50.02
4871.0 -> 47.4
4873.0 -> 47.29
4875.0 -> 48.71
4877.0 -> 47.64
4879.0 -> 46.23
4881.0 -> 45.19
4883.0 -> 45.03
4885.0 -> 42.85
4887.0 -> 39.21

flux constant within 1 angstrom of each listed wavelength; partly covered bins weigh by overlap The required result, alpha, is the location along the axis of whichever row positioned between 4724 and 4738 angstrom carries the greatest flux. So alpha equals 4729.0 angstrom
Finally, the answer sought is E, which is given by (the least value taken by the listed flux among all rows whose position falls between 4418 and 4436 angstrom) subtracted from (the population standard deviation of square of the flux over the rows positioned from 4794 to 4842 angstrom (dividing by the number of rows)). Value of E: 81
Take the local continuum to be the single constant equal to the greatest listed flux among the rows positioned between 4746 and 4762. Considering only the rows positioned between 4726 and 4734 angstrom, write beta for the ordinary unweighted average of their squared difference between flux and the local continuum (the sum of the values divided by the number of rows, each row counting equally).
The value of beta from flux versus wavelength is 9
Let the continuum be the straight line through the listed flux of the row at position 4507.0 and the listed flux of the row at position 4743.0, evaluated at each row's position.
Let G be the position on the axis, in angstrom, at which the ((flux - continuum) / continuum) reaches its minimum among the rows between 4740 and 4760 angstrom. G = 4741.0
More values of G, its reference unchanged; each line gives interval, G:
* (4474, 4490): 4483.0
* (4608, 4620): 4615.0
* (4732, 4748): 4741.0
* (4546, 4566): 4559.0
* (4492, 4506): 4499.0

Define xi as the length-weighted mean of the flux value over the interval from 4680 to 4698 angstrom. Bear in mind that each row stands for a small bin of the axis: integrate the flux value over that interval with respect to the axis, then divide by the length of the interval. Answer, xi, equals 52.33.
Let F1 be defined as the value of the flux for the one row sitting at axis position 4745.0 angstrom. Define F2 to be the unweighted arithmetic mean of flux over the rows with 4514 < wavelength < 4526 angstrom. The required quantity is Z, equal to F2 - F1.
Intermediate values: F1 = 50.71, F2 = 54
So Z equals 3.5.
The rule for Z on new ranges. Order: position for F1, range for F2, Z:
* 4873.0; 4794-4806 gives 2.3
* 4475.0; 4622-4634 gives 1.4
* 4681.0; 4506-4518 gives 4.3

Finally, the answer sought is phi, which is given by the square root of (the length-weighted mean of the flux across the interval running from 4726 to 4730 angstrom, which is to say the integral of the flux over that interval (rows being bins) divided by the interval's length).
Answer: 7.17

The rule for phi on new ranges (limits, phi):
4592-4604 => 7.31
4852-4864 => 7.06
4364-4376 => 6.87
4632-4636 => 7.36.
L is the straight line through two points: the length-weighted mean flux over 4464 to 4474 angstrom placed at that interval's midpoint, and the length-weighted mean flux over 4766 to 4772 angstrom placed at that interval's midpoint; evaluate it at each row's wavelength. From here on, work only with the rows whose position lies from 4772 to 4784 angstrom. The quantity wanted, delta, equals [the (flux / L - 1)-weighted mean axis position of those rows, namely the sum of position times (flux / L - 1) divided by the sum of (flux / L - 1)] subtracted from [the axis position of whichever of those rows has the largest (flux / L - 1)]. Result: -5.0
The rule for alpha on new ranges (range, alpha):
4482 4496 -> 4487.0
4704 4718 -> 4715.0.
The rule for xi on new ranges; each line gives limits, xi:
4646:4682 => 52.78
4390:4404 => 53.46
